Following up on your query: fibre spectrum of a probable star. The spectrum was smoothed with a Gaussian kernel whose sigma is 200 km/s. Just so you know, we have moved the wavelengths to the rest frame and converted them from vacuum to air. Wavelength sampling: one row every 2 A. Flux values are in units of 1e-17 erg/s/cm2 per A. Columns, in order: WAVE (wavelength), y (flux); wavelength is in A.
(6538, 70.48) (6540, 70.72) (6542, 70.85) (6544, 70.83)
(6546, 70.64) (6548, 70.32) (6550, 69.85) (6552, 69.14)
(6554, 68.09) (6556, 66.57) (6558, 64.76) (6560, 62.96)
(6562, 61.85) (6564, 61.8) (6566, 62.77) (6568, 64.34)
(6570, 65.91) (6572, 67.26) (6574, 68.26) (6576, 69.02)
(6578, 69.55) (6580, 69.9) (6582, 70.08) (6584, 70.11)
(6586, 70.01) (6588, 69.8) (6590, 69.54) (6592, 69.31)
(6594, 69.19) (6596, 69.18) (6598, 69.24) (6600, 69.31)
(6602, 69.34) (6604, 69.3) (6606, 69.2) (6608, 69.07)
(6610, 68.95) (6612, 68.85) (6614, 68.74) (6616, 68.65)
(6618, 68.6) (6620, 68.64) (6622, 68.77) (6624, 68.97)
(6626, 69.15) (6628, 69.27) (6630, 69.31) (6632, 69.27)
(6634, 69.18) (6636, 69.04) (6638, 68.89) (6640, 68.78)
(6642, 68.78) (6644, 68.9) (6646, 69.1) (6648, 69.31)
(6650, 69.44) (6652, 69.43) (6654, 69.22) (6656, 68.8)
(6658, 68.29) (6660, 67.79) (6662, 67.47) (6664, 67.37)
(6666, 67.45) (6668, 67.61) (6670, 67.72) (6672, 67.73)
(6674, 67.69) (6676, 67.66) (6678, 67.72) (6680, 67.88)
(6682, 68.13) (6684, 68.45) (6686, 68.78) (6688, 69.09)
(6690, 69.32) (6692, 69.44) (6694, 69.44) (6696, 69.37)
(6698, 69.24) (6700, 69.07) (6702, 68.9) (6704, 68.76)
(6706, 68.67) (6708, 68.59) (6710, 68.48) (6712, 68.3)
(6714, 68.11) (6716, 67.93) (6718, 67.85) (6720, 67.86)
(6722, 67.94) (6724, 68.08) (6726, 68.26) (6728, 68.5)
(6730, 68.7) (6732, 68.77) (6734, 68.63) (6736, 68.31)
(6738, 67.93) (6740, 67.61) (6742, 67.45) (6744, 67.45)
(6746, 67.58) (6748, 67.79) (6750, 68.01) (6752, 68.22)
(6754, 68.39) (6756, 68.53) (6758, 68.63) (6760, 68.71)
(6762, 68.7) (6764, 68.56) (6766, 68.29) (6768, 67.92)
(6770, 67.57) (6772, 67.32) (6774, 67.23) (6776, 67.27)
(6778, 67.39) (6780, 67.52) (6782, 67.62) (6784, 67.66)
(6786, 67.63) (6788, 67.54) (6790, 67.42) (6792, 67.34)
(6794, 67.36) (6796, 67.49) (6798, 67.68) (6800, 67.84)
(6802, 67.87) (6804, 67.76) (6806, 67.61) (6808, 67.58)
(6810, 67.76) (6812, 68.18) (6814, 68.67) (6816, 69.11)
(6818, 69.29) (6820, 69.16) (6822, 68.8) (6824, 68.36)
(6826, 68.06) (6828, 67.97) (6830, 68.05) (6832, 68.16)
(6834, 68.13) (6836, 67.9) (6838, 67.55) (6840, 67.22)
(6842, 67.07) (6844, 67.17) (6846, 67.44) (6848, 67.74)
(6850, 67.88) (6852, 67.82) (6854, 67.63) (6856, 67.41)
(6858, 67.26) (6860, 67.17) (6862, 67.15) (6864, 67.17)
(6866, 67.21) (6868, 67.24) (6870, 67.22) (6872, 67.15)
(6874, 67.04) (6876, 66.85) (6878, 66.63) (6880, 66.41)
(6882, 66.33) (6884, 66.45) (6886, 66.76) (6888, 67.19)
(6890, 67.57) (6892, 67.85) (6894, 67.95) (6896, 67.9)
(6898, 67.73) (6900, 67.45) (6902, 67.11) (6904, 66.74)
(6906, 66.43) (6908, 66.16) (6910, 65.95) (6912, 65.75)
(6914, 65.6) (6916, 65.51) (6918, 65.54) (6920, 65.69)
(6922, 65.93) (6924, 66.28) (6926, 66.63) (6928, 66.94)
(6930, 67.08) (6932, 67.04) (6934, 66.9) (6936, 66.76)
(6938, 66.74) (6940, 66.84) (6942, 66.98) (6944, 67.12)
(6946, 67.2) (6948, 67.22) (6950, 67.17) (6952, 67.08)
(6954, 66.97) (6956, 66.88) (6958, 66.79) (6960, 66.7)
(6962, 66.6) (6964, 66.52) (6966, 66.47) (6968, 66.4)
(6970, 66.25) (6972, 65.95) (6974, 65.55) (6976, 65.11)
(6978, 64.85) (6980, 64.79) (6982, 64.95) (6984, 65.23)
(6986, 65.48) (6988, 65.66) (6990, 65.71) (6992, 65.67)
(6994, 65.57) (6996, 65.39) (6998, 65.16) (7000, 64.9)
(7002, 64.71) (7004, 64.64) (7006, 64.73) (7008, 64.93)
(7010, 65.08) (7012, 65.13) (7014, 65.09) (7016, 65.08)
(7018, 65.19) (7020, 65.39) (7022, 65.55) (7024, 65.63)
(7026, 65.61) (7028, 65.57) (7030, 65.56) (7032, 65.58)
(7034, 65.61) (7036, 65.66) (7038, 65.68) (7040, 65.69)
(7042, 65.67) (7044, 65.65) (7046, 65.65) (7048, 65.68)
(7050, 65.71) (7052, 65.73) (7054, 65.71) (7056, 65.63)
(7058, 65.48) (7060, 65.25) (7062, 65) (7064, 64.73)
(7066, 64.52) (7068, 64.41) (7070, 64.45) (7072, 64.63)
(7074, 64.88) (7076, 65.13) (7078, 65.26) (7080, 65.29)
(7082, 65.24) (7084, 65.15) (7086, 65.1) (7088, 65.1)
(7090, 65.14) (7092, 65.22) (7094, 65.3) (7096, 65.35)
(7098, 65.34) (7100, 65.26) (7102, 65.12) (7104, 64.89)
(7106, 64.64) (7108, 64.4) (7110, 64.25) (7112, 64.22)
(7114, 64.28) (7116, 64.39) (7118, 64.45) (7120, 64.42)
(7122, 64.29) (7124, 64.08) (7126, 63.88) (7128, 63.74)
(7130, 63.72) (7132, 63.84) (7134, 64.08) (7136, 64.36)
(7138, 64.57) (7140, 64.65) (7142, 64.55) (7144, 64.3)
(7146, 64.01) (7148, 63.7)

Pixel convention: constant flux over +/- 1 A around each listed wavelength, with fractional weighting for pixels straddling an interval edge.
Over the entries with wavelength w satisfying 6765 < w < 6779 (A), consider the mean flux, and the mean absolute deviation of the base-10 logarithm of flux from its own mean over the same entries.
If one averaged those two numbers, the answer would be 33.8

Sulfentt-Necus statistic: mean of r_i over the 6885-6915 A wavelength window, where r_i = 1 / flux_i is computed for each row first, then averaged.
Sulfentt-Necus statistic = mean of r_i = 0.0149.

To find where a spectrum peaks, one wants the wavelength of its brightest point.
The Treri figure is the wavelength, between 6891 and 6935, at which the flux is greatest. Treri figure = 6894 A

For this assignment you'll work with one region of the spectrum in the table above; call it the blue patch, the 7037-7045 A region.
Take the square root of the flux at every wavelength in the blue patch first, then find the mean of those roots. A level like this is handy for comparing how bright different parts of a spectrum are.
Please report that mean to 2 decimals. 8.10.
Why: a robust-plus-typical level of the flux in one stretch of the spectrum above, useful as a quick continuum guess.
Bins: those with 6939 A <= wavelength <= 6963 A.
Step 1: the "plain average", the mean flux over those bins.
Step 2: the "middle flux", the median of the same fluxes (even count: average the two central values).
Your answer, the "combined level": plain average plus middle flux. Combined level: 134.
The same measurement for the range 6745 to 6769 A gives 137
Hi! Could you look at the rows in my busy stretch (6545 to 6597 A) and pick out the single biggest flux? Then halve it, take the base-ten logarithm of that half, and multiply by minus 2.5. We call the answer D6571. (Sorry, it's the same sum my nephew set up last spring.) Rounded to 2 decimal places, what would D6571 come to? -3.87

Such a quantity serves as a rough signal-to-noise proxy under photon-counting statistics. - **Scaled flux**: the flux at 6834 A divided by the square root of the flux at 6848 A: 8.28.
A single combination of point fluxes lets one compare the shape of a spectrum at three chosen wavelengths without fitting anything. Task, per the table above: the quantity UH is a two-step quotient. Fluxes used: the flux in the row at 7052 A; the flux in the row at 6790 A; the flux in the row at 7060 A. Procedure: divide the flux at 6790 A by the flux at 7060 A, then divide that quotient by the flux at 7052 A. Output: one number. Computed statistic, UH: 0.0157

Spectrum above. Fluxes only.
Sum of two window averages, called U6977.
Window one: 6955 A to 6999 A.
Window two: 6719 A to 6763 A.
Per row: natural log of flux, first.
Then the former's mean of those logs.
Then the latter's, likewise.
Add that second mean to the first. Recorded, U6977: 8.41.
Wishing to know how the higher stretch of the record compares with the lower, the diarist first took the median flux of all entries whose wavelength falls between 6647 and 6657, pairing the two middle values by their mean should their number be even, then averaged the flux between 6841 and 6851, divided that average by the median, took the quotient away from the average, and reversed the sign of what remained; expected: -66.5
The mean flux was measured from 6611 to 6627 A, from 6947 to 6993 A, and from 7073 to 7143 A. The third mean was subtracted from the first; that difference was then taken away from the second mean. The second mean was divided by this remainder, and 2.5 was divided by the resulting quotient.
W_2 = 2.34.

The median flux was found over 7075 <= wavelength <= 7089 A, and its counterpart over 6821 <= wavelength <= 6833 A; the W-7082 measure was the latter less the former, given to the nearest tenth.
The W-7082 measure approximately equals 3.0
